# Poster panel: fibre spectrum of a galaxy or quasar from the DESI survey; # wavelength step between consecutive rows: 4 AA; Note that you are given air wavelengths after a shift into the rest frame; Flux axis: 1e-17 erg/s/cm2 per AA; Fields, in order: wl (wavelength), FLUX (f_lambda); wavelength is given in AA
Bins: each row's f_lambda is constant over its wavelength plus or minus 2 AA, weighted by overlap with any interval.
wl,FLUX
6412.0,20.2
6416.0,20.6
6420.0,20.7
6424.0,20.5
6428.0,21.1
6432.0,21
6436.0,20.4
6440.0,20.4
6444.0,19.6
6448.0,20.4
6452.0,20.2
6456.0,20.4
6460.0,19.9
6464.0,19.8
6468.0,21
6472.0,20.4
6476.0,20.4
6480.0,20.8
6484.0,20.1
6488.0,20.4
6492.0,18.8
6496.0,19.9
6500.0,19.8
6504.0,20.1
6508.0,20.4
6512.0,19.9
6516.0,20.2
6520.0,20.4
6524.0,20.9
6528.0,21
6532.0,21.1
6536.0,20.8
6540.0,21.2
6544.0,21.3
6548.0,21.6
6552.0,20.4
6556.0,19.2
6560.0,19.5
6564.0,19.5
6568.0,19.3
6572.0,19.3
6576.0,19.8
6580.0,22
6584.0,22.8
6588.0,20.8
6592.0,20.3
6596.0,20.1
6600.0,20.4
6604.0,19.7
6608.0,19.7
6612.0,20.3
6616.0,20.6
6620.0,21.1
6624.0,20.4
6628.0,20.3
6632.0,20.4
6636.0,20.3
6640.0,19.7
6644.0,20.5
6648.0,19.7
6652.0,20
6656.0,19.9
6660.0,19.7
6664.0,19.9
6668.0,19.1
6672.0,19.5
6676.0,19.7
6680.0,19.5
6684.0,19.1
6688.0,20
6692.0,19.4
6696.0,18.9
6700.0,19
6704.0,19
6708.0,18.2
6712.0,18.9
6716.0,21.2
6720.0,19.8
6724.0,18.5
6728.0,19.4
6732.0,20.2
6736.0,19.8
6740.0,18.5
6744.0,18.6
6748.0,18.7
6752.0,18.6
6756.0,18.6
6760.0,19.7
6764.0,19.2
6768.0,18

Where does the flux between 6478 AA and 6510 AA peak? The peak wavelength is 6480.0 AA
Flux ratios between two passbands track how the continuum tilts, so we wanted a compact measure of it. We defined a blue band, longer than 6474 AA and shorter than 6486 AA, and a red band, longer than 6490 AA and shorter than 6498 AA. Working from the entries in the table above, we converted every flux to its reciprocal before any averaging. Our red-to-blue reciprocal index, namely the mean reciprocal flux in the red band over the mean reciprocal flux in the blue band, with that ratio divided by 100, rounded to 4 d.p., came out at 0.0106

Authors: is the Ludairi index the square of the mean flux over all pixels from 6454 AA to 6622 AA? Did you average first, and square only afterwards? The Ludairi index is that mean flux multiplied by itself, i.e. 415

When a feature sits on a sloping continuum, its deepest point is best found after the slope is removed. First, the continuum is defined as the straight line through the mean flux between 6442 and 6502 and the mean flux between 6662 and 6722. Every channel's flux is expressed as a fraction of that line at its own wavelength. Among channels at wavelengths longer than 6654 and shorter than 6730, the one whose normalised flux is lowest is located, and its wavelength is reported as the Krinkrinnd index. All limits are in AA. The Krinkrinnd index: 6708.0 AA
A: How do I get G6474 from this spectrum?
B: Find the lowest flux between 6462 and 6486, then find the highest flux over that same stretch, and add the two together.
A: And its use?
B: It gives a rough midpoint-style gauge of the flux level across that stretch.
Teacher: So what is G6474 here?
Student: 40.8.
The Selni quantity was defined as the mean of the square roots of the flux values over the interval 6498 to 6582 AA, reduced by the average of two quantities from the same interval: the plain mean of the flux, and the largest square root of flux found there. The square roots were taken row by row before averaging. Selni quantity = -8.0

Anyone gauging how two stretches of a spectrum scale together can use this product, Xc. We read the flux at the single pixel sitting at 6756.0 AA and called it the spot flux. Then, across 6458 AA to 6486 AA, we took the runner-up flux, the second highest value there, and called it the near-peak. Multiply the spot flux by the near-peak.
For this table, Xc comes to 387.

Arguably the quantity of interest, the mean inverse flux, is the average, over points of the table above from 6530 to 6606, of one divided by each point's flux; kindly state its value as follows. 0.0489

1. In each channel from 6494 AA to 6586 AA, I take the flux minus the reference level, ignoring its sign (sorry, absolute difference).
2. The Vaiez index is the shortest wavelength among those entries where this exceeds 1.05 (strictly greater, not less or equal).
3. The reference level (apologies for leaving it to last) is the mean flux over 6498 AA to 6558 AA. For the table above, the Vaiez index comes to 6556.0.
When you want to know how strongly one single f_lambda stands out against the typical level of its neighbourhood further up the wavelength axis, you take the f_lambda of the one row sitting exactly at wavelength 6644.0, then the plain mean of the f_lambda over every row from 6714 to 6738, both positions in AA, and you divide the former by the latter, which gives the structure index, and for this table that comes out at 1.03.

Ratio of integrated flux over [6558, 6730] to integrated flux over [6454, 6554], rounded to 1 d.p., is 1.7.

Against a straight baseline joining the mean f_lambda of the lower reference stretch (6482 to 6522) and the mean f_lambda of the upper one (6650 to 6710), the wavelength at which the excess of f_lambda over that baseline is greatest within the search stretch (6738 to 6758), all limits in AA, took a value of 6748.0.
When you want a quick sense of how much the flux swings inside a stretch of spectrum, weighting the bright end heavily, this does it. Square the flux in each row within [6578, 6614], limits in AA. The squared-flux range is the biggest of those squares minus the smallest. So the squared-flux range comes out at 132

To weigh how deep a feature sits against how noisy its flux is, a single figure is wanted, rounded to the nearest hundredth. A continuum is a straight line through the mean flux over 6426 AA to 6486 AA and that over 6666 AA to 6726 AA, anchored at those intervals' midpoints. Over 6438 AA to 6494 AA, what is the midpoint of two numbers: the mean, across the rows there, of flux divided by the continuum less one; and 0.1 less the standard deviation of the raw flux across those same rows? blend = -0.22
